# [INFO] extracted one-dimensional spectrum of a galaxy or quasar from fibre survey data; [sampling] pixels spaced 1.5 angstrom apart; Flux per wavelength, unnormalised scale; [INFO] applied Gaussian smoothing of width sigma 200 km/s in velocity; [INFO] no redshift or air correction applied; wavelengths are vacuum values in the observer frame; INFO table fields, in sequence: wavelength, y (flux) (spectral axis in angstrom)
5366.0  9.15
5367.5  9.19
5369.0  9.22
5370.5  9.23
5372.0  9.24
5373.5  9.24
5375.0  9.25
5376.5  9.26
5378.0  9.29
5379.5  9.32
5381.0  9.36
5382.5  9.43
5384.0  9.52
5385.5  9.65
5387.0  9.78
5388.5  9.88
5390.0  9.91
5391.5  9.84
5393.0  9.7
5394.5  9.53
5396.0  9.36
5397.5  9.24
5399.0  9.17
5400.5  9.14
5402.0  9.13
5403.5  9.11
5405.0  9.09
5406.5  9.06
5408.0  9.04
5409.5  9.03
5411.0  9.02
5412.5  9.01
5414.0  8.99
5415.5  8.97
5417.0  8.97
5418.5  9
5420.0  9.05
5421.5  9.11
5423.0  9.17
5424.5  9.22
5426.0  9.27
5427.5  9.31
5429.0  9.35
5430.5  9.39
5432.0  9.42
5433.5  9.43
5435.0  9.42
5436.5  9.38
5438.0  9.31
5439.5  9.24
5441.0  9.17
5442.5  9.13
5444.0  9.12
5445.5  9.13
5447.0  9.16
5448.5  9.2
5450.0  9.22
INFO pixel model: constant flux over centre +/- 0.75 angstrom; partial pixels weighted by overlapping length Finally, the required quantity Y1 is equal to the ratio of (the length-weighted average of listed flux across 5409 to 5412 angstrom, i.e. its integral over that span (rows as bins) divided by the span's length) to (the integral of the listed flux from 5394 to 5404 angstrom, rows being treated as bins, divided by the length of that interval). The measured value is 0.977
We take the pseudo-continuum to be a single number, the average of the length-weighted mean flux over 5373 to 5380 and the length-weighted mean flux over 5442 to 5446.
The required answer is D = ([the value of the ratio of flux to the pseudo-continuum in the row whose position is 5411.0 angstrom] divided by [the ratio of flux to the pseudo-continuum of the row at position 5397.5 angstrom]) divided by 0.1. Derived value 9.8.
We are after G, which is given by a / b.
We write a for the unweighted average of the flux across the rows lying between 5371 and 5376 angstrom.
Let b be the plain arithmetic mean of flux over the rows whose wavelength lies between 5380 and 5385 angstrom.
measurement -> 0.98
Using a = 9.24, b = 9.44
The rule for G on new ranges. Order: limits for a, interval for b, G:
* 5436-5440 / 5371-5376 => 1.01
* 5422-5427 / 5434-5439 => 0.98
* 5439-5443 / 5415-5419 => 1.02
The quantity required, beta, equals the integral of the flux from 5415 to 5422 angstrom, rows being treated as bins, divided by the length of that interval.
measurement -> 9.0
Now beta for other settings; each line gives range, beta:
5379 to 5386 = 9.5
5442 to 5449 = 9.1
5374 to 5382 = 9.3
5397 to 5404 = 9.2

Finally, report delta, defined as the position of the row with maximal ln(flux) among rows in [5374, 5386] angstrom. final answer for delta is 5385.5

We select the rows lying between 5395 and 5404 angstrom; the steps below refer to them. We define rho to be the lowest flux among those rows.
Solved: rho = 9.11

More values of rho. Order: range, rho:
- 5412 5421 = 8.97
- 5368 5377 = 9.22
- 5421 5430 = 9.11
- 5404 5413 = 9.01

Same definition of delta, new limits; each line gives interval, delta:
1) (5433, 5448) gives 5433.5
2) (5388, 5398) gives 5390.0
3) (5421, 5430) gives 5429.0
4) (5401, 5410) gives 5402.0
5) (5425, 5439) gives 5433.5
